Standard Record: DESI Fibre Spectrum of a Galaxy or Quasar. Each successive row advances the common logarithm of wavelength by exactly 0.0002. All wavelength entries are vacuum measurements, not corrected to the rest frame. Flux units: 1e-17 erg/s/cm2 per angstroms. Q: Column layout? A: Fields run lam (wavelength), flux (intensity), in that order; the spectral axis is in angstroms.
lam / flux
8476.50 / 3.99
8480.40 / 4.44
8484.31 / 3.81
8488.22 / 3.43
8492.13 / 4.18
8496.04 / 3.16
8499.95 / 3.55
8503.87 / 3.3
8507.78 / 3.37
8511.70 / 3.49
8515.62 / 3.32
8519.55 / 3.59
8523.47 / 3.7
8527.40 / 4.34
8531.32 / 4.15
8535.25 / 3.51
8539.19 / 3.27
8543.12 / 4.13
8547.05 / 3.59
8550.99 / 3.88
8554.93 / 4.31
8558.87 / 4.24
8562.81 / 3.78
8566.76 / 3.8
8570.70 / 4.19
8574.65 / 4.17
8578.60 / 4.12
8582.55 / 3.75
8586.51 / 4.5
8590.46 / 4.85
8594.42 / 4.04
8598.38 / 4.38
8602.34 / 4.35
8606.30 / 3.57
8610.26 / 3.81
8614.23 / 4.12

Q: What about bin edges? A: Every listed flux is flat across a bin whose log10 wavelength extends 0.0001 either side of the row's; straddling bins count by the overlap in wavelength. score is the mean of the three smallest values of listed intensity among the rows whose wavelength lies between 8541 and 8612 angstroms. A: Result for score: 3.6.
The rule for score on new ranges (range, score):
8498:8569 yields 3.3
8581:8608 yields 3.8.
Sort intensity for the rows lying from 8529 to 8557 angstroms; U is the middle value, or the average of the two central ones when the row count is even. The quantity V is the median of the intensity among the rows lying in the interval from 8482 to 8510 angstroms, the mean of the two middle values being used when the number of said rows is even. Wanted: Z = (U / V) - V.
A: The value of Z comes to -2.3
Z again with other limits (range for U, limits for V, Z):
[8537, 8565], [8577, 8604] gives -3.5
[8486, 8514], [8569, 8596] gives -3.3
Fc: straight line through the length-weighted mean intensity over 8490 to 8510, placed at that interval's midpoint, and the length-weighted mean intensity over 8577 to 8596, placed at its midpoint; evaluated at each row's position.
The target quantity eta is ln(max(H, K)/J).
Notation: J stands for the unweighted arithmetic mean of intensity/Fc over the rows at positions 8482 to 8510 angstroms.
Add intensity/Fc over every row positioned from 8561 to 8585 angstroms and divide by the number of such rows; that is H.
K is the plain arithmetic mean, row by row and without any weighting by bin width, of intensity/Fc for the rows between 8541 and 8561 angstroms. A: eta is 0.00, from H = 0.96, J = 1.02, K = 1.02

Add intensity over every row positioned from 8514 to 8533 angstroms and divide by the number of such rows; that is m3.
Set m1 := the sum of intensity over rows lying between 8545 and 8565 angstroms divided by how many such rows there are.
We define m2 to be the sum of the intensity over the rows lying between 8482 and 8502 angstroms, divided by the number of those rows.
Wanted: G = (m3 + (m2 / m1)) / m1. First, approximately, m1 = 3.96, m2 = 3.63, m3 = 3.82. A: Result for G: 1.20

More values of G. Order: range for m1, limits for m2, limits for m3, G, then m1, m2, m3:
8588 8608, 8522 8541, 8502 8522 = 1.02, 4.24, 3.79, 3.41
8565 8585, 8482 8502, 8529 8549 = 1.16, 4.01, 3.63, 3.73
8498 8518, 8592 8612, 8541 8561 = 1.53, 3.41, 4.03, 4.03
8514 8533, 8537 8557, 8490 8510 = 1.18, 3.82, 3.84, 3.51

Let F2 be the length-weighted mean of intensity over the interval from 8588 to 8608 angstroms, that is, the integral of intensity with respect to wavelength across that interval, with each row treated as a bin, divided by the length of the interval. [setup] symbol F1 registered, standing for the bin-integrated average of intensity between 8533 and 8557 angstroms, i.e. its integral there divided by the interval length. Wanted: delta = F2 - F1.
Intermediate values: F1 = 3.79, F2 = 4.3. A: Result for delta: 0.5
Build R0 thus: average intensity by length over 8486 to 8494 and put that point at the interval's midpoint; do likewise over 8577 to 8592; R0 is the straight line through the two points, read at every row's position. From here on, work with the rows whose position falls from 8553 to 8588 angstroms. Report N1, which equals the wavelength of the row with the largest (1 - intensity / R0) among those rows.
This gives 8582.55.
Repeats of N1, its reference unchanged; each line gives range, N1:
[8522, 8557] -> 8539.19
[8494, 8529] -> 8496.04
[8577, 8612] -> 8606.30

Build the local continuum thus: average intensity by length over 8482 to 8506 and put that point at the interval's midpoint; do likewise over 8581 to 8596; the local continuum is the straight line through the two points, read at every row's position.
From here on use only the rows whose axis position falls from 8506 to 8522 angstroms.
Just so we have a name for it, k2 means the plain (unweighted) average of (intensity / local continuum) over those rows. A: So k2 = 0.92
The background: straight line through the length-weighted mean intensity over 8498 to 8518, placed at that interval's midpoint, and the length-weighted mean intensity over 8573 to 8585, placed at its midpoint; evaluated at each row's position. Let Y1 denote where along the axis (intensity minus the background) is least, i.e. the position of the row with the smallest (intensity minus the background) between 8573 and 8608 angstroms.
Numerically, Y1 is 8606.30 angstroms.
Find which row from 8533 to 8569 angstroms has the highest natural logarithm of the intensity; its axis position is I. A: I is 8554.93 angstroms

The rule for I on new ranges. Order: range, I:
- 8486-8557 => 8527.40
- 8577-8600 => 8590.46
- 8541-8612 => 8590.46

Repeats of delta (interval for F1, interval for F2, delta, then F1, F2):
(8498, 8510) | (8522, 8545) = 0.4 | 3.41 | 3.9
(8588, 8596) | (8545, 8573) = -0.5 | 4.47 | 4.0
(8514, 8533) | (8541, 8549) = 0.0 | 3.82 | 3.9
